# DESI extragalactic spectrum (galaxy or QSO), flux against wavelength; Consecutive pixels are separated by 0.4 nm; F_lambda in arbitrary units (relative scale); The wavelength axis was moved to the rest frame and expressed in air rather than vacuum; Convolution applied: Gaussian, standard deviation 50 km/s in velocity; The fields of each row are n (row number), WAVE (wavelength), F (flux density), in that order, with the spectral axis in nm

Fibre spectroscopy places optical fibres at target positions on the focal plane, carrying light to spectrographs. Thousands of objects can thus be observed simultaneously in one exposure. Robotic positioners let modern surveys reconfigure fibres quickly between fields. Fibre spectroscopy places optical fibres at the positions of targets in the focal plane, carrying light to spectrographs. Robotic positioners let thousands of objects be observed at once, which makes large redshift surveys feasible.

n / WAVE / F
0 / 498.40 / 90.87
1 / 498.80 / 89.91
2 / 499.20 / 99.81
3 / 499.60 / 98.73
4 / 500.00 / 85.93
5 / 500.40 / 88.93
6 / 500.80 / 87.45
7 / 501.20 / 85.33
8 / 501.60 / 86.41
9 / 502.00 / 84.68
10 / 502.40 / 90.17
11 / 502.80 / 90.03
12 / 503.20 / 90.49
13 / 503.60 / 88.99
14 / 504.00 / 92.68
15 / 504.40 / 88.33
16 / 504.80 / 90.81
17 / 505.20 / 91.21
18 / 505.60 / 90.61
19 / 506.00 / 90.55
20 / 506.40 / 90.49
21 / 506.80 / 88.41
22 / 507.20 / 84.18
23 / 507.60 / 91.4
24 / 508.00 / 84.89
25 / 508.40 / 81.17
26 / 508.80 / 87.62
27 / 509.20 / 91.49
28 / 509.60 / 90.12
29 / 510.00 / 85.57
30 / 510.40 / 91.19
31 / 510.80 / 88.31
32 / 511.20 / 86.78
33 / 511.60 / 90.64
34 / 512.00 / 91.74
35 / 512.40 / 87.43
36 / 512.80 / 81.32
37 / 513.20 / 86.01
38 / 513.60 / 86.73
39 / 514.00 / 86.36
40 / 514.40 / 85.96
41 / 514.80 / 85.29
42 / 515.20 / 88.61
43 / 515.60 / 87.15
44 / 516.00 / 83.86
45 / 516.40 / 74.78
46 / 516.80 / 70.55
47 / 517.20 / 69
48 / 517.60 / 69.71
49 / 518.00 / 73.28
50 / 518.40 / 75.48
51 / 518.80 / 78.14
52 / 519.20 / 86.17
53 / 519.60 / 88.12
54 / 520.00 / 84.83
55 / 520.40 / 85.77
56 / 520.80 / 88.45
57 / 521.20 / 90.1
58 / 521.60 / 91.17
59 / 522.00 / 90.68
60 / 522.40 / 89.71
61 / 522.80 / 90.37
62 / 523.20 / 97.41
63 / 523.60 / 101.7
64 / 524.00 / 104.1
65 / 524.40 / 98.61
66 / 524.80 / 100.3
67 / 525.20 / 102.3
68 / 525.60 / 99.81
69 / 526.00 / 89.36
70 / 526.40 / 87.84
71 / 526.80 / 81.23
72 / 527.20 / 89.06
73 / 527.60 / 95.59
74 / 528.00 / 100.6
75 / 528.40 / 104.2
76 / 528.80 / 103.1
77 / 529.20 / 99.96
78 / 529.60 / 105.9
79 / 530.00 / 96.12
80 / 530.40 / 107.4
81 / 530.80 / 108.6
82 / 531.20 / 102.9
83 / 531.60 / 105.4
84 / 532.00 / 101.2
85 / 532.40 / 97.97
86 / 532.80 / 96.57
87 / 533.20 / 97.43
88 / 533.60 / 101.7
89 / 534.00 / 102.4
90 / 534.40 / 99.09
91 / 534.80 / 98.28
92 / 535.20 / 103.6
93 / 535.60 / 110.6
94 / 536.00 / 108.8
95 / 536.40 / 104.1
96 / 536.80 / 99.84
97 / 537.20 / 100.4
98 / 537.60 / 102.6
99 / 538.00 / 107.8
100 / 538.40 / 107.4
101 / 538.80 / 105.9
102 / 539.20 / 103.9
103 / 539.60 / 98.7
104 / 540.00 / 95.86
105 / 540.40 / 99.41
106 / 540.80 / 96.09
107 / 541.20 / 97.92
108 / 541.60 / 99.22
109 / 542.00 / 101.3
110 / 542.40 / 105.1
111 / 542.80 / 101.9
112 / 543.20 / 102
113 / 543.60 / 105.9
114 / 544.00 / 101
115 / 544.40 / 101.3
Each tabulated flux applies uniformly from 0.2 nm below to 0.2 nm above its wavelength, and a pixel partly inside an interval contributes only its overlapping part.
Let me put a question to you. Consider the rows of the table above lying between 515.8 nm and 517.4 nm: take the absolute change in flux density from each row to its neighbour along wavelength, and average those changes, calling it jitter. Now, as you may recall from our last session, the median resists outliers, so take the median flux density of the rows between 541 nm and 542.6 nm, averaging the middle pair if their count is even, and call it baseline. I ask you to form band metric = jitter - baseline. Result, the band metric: -95.3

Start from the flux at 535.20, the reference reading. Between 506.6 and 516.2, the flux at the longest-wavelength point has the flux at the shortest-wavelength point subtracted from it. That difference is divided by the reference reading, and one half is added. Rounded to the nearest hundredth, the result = 0.46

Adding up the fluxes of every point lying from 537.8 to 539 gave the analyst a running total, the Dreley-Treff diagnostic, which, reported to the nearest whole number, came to 321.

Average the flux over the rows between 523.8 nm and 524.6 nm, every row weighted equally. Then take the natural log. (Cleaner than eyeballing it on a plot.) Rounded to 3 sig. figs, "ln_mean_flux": 4.62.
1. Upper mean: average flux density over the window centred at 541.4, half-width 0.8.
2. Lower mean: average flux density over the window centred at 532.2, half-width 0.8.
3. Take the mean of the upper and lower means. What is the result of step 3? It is 99.5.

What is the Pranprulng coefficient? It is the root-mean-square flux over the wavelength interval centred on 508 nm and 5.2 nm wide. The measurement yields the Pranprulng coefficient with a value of 88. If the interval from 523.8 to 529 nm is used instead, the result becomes 97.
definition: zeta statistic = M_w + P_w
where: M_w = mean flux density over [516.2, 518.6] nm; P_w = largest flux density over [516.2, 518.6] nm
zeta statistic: 148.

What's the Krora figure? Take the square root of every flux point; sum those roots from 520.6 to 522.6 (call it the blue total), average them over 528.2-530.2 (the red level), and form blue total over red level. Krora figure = 4.70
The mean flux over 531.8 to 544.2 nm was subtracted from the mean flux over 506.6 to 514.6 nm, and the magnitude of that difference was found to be 14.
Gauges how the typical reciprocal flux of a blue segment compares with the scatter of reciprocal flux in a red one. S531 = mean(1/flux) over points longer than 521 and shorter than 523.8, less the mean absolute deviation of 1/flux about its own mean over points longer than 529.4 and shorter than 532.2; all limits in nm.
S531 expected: 0.0105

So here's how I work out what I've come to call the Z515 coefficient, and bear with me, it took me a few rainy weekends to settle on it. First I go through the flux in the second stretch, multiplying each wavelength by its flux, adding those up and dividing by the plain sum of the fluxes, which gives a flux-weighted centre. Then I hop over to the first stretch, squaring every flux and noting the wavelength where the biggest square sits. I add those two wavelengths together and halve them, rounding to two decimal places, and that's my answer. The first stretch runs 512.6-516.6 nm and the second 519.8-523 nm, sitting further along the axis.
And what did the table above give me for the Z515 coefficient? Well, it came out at 518.31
